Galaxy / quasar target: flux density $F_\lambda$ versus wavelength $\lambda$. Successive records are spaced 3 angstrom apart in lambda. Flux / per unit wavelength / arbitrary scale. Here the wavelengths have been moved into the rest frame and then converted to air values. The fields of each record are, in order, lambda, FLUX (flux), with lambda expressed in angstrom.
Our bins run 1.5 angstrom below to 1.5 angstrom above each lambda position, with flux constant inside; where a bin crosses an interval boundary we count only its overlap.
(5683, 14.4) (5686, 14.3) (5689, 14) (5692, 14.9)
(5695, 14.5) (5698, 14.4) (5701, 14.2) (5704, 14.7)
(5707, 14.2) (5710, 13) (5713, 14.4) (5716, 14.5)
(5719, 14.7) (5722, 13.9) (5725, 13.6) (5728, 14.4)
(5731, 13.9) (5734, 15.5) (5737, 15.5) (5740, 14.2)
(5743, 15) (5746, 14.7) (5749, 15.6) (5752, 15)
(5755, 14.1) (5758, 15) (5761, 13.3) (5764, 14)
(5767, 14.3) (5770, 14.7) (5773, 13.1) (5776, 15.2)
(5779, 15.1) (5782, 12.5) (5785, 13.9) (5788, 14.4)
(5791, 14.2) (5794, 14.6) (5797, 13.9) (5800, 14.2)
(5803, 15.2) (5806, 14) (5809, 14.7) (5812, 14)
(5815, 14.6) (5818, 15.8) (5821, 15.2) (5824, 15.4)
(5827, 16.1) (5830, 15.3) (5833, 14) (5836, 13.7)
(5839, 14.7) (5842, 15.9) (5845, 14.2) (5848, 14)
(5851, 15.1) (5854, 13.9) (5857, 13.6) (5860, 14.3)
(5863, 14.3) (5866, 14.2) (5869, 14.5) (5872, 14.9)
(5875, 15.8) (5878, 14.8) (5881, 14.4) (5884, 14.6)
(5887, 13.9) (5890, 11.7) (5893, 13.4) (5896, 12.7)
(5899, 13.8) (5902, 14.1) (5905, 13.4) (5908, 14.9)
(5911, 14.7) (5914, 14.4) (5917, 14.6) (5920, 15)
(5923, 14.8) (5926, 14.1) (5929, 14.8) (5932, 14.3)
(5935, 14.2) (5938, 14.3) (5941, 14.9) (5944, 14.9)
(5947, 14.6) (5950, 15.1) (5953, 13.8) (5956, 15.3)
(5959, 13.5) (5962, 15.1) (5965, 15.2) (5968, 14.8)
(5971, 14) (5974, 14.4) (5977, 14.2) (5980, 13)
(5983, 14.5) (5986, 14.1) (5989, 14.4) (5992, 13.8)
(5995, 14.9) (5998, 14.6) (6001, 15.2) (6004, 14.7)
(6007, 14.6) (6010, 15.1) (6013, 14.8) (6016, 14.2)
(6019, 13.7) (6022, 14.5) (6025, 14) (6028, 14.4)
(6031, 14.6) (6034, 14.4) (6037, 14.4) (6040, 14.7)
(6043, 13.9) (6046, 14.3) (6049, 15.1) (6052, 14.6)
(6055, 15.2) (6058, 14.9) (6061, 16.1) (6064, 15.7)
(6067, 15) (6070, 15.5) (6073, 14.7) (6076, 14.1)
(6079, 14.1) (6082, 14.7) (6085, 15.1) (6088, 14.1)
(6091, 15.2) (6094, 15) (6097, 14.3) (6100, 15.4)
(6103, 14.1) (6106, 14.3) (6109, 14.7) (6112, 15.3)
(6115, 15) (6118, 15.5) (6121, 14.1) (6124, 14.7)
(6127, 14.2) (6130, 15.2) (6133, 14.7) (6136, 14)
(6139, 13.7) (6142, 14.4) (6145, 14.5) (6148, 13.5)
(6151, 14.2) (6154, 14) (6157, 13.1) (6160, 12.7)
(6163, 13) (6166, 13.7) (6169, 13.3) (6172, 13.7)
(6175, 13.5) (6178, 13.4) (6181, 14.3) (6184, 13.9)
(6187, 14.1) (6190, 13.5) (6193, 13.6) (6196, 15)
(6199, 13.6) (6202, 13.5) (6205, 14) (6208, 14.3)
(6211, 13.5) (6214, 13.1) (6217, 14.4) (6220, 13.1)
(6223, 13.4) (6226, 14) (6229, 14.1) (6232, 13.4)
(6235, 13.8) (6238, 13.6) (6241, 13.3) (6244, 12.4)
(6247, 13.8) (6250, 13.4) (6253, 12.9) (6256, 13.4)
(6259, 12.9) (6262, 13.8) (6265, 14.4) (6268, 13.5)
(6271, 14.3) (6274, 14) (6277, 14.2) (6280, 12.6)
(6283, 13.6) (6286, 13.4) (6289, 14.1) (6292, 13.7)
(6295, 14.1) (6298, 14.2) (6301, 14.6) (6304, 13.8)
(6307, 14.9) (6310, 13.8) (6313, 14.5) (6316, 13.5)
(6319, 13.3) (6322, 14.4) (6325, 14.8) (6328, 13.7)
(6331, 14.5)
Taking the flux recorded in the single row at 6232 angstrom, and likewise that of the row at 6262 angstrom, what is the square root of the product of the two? 13.6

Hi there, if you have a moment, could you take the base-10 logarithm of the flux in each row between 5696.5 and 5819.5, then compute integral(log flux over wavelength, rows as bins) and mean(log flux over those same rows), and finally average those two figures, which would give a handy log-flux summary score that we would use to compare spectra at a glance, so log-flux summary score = 72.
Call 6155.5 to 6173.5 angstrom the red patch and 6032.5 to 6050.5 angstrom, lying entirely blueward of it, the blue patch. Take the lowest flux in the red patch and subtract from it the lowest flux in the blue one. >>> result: -1.2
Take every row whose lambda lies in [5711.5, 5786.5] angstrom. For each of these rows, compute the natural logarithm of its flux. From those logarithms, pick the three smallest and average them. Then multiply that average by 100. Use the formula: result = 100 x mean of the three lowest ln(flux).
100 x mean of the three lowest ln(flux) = 256.2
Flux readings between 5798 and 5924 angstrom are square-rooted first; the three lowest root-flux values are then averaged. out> 3.55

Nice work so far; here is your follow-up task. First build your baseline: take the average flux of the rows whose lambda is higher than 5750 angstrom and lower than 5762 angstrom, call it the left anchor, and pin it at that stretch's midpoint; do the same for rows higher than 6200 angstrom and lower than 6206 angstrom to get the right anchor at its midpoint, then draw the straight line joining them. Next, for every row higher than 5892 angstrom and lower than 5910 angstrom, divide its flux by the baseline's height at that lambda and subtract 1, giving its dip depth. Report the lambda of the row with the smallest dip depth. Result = 5896 angstrom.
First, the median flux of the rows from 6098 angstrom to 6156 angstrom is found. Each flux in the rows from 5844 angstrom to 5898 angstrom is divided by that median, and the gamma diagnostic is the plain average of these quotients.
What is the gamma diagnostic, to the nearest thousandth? 0.981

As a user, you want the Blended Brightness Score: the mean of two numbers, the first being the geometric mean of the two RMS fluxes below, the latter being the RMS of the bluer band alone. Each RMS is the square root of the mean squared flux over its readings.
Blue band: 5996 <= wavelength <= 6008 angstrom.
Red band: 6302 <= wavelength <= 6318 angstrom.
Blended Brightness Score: 14.6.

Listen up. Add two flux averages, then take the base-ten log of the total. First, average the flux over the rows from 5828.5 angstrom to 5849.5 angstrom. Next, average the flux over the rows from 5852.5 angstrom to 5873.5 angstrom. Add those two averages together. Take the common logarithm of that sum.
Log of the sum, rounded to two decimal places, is 1.46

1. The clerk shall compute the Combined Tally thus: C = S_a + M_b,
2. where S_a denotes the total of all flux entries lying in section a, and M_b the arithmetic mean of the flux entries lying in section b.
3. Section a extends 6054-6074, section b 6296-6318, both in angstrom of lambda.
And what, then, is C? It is 121.3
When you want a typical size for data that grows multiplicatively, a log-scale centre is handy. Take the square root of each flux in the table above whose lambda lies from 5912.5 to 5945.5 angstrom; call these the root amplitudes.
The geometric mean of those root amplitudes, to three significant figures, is 3.82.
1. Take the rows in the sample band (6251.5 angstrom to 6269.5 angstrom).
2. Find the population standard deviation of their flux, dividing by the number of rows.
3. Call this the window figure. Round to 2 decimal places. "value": 0.52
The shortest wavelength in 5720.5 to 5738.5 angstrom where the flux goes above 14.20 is 5728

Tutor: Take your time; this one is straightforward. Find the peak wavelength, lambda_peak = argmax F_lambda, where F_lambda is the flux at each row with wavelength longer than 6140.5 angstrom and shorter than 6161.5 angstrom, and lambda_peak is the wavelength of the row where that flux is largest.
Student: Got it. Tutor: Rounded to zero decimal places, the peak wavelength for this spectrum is 6145 angstrom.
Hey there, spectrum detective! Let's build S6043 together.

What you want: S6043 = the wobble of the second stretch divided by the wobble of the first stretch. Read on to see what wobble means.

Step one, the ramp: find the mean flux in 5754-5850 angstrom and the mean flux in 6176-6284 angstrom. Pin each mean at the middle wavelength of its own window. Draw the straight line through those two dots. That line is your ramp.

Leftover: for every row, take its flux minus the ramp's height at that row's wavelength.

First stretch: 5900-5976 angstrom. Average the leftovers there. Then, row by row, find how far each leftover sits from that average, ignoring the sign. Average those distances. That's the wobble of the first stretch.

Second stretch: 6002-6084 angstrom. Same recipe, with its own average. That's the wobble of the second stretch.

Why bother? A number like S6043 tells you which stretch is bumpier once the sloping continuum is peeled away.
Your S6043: 1.0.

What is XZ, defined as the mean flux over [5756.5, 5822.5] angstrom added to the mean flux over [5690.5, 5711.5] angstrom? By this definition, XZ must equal 28.6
